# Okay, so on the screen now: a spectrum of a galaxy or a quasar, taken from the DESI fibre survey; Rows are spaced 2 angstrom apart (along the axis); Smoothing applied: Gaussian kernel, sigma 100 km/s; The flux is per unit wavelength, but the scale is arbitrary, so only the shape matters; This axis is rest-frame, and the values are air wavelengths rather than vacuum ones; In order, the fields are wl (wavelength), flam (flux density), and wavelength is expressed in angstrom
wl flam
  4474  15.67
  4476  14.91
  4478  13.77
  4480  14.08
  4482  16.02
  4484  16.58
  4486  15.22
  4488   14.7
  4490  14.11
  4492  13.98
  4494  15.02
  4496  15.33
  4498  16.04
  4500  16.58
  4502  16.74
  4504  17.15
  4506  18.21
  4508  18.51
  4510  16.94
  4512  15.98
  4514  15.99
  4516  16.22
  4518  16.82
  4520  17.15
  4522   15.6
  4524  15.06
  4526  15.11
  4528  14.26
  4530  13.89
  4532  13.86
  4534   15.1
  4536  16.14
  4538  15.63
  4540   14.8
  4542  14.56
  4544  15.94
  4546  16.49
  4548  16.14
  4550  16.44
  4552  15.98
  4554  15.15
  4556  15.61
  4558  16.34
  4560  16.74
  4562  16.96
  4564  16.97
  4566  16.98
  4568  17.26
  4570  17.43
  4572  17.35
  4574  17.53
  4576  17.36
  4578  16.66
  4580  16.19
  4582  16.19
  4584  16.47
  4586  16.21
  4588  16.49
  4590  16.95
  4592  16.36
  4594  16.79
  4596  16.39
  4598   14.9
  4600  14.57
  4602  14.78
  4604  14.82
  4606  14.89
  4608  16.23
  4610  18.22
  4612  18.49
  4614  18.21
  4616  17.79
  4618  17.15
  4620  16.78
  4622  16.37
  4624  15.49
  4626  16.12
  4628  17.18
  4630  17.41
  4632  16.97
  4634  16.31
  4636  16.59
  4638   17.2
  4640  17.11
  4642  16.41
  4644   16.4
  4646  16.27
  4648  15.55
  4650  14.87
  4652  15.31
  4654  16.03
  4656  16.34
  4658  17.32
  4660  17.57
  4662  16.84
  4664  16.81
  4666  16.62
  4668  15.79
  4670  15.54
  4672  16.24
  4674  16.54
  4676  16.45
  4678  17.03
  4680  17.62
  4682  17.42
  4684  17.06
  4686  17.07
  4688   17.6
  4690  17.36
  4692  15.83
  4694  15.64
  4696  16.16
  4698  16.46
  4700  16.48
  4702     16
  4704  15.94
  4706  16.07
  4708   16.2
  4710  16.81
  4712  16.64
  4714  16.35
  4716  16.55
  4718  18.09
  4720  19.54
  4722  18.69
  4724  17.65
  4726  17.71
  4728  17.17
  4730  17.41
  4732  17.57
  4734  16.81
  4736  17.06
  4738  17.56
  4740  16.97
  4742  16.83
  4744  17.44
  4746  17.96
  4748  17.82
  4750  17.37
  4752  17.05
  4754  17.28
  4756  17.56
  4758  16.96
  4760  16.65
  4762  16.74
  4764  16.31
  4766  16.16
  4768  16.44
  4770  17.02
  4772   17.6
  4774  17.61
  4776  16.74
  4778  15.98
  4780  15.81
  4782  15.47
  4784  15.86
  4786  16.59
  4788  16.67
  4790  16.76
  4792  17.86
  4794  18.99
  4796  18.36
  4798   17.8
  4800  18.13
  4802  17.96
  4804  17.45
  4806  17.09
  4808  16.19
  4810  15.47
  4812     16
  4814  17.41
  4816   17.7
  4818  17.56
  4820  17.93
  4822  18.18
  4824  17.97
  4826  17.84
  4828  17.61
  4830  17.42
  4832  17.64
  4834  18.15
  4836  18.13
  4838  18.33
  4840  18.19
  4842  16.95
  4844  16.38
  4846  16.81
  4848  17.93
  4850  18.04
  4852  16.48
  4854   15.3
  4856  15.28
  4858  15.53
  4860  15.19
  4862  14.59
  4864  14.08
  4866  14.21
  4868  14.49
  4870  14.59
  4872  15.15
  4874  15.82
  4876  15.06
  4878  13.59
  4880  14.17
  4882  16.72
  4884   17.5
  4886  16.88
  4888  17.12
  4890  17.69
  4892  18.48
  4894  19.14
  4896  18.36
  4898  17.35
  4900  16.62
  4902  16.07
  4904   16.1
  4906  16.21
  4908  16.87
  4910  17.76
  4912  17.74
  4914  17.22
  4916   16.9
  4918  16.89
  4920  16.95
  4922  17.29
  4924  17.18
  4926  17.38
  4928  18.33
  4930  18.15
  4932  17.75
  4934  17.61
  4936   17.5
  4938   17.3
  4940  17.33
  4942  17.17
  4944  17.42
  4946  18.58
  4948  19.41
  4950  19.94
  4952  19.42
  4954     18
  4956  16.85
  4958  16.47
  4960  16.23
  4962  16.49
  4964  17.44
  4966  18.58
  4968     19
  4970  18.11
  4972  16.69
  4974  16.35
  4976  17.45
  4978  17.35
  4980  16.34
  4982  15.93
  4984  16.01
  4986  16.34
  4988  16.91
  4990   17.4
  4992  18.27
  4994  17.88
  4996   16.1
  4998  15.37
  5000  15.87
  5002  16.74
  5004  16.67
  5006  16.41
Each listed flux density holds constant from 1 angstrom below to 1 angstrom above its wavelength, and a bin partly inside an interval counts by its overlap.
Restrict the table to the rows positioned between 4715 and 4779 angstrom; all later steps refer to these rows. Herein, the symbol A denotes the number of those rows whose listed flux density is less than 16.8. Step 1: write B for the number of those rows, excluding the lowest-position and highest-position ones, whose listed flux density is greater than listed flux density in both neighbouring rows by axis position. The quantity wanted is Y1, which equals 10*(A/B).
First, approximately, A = 8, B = 8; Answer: 10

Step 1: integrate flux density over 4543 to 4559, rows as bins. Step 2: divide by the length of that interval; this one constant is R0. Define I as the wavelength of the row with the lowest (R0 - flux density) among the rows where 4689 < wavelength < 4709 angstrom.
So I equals 4690 angstrom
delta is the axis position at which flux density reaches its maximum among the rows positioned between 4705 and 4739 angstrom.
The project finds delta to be 4720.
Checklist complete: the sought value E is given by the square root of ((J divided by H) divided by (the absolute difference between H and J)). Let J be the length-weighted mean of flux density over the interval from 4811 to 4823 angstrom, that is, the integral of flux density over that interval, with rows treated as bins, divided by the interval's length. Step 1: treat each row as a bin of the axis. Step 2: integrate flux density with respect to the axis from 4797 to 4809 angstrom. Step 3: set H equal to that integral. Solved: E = 0.0209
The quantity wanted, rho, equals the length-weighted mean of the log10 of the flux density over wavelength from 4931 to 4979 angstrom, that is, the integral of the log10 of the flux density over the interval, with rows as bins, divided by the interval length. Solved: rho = 1.25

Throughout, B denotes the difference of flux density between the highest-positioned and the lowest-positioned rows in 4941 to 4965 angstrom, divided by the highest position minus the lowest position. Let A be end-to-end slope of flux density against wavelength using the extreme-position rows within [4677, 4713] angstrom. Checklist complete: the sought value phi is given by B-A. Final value 0.02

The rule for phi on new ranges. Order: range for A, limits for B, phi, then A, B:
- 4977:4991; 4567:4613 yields 0.02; 0.00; 0.028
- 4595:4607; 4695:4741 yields 0.17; -0.15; 0.018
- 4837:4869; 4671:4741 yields 0.14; -0.13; 0.011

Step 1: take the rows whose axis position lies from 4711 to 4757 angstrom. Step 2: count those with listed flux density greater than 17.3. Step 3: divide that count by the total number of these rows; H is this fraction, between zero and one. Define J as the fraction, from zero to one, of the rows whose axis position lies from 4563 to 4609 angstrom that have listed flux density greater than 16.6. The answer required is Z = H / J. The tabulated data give 1.3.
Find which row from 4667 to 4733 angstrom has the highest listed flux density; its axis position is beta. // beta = 4720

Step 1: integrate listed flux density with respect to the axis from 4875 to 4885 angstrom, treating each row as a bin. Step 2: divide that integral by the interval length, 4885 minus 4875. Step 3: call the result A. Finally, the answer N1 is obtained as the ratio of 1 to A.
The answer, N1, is 0.0649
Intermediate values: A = 15.4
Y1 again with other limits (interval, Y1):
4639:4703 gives 40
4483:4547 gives 65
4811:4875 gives 23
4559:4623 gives 30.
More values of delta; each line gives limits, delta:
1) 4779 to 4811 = 4794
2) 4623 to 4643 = 4630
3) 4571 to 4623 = 4612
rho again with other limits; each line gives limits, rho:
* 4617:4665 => 1.22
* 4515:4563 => 1.19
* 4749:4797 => 1.23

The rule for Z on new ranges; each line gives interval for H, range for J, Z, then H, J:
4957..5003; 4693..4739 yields 0.7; 0.39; 0.57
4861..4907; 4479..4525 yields 0.9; 0.26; 0.30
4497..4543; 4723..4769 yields 0.1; 0.09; 0.87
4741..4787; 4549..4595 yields 0.6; 0.30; 0.52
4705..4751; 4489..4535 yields 1.7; 0.52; 0.30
